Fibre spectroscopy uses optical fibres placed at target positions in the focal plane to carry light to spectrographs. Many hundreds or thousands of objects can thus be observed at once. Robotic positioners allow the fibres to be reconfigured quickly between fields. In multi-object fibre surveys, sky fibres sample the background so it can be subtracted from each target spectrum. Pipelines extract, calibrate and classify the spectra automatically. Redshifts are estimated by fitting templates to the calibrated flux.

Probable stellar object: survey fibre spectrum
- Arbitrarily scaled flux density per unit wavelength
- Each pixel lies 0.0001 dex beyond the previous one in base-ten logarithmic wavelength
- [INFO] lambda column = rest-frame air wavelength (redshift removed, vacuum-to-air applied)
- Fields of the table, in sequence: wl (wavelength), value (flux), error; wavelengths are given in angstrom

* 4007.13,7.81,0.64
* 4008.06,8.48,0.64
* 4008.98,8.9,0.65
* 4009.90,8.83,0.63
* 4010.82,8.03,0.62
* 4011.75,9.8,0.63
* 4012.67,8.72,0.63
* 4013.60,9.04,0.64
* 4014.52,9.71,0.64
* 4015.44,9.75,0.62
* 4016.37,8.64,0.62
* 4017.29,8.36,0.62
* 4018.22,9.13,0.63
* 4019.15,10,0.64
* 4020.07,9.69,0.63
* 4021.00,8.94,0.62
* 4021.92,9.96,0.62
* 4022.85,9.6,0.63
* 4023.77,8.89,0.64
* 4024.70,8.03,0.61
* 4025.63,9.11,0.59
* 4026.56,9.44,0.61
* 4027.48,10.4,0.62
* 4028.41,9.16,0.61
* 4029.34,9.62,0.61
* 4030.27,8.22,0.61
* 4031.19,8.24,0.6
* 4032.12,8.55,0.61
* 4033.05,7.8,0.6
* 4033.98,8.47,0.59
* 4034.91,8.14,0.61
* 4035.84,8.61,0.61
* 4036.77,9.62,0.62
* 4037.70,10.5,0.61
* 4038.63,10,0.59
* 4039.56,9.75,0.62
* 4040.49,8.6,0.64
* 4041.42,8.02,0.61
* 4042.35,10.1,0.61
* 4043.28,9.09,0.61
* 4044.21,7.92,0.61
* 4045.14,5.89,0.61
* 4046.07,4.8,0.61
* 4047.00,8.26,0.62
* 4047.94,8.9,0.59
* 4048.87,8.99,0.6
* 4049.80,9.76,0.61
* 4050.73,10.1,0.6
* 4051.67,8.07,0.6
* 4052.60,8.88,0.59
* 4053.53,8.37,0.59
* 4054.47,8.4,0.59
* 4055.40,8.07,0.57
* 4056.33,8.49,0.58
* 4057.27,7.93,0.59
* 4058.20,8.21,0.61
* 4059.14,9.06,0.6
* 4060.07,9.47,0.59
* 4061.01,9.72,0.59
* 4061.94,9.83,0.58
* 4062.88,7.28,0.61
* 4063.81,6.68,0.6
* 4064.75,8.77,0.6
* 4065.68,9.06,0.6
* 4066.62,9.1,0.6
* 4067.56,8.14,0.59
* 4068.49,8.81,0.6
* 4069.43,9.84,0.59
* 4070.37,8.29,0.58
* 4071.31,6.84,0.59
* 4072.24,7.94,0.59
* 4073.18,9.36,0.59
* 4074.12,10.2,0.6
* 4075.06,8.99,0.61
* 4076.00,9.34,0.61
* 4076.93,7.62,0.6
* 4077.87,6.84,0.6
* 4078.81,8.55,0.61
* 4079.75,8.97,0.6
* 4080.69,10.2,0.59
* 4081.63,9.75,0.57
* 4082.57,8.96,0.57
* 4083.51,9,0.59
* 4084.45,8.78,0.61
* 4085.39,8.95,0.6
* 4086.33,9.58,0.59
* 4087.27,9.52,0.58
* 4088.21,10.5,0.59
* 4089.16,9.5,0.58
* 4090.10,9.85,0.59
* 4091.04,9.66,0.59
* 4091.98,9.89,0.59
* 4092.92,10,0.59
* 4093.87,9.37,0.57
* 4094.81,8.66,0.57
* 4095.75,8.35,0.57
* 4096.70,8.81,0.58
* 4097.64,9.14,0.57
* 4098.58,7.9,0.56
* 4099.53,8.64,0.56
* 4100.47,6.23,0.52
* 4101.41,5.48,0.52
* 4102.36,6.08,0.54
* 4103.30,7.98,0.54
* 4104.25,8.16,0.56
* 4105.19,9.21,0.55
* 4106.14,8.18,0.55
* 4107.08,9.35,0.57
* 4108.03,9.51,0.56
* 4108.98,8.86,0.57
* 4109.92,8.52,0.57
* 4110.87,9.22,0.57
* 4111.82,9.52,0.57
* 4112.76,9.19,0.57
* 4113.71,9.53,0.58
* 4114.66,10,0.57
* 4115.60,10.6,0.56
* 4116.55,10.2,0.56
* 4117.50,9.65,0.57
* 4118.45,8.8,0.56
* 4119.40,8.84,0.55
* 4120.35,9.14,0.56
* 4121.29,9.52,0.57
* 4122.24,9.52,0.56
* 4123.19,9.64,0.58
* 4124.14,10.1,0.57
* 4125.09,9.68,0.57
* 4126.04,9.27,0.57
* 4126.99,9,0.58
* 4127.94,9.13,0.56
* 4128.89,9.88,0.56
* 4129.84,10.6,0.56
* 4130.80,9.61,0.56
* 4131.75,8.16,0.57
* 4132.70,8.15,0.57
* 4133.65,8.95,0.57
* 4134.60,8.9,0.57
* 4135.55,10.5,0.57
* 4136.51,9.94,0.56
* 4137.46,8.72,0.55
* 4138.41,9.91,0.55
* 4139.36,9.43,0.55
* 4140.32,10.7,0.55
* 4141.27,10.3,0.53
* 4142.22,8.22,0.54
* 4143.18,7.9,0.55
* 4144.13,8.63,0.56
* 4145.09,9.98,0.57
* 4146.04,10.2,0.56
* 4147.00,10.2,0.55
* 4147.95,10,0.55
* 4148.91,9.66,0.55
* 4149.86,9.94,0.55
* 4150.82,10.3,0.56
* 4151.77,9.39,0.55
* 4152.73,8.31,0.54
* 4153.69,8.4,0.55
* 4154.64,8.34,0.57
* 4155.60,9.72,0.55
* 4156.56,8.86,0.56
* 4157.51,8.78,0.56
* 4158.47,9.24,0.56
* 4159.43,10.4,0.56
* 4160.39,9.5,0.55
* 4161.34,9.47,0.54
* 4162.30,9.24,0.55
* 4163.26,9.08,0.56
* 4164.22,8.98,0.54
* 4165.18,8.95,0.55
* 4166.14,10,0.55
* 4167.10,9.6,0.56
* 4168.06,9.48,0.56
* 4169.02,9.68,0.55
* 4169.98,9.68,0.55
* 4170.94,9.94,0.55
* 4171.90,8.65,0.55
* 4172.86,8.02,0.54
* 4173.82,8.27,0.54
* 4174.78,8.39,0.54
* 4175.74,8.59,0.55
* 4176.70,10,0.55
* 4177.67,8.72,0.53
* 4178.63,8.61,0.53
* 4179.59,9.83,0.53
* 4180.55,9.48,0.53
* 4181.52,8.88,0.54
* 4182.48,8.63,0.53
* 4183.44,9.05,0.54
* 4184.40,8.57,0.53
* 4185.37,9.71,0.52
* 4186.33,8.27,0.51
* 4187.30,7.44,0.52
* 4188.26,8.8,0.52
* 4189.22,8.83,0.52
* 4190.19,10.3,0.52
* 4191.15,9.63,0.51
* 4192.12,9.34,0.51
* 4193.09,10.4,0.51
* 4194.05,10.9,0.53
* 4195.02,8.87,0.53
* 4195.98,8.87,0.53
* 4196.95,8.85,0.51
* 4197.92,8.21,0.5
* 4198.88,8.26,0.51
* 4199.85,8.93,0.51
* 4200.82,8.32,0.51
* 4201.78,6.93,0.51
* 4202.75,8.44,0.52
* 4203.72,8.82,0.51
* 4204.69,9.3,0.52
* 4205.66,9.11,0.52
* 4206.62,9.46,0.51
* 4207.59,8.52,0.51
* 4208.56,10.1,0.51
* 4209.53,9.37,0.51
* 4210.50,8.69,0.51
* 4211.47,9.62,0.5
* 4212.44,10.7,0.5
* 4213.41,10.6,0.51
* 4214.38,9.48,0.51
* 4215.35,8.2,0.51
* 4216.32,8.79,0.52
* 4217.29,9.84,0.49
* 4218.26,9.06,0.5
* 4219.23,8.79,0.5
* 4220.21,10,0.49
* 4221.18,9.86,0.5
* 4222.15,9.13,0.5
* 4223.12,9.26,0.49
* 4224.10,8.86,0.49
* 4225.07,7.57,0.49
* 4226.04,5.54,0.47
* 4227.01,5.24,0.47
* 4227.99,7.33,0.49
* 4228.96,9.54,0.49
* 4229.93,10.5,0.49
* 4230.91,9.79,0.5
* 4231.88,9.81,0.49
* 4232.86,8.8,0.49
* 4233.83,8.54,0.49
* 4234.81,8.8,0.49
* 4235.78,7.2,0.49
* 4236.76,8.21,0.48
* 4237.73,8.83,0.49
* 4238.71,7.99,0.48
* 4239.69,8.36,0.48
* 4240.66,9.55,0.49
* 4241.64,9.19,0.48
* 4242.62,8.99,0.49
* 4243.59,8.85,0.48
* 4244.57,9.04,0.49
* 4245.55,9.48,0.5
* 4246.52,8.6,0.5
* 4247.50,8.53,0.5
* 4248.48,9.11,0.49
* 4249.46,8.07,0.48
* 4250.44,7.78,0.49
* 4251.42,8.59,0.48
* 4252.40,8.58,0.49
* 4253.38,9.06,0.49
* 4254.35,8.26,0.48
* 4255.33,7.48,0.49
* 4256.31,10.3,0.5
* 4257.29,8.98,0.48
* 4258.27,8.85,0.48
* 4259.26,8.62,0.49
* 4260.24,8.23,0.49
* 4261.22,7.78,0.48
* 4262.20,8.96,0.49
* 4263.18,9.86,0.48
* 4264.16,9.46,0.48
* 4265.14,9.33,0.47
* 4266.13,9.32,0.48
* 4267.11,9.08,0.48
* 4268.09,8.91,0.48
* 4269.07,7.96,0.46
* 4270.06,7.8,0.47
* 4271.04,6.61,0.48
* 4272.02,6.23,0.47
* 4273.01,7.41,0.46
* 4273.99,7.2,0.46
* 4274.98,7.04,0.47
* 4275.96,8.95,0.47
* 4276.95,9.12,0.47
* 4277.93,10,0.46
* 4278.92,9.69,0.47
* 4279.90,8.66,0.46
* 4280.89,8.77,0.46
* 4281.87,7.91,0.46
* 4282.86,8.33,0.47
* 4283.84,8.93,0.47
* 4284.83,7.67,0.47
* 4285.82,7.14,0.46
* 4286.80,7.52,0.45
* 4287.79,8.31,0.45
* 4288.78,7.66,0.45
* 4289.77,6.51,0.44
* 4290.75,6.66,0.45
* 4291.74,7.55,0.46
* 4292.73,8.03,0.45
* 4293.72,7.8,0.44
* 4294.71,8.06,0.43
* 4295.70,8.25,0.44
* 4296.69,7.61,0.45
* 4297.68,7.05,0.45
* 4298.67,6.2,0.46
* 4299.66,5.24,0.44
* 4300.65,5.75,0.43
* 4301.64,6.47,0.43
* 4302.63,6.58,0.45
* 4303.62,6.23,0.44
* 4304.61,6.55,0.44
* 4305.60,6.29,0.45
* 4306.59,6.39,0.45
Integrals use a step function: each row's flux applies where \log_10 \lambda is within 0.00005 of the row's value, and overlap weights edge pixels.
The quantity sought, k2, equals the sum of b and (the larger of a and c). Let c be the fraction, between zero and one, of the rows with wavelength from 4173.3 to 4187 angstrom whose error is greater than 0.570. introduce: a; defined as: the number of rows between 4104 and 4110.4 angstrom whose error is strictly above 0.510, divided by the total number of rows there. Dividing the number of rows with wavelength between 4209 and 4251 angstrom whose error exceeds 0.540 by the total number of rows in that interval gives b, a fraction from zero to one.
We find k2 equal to 1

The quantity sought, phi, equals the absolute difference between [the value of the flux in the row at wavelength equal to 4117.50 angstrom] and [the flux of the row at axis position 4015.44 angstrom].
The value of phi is 0.1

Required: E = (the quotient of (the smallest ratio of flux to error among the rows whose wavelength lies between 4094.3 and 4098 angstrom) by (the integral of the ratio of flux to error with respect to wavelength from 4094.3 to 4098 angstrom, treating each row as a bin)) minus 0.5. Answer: -0.241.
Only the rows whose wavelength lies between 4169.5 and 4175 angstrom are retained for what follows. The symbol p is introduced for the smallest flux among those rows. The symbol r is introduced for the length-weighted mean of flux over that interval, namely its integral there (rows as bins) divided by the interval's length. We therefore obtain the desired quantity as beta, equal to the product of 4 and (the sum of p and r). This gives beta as 67.5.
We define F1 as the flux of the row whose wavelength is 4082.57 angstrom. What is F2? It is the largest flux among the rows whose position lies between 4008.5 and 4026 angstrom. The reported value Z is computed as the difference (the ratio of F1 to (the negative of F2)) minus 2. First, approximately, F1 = 8.96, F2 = 10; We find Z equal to -2.90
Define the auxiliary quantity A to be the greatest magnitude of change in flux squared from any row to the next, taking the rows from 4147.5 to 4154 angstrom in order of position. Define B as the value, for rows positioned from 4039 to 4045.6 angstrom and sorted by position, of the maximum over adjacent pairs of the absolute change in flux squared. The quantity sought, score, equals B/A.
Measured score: 2.0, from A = 19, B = 38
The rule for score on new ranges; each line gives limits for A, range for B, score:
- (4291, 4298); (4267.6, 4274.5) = 1.7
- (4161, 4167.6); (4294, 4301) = 0.6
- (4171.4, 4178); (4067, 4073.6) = 1.1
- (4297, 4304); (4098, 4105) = 3.2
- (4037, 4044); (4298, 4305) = 0.3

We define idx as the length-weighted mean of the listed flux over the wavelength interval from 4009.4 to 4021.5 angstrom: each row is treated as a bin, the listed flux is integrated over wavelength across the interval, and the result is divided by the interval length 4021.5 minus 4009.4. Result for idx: 9.13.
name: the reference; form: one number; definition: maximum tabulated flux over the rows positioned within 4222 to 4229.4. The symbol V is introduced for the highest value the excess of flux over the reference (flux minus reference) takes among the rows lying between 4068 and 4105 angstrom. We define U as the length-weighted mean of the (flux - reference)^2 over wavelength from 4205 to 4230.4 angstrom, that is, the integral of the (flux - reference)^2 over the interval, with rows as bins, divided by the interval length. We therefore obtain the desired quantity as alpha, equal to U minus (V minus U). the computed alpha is 3.1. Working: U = 2.0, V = 0.96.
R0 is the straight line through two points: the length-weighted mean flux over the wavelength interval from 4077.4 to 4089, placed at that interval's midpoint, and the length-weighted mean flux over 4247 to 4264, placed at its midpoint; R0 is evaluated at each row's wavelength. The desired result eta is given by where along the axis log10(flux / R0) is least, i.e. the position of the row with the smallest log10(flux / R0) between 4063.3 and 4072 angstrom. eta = 4063.81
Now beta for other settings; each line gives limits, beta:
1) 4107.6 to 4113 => 70.6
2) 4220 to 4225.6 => 66.5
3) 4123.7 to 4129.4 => 74.1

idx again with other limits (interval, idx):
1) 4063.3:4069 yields 8.43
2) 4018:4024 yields 9.50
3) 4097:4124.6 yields 8.85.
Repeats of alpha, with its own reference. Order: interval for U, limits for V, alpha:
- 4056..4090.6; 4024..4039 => 1.8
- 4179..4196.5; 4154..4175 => 0.7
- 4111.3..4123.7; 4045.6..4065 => -0.1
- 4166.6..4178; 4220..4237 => 0.4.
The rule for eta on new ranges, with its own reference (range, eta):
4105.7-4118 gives 4106.14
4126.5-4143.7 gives 4143.18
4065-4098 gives 4071.31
